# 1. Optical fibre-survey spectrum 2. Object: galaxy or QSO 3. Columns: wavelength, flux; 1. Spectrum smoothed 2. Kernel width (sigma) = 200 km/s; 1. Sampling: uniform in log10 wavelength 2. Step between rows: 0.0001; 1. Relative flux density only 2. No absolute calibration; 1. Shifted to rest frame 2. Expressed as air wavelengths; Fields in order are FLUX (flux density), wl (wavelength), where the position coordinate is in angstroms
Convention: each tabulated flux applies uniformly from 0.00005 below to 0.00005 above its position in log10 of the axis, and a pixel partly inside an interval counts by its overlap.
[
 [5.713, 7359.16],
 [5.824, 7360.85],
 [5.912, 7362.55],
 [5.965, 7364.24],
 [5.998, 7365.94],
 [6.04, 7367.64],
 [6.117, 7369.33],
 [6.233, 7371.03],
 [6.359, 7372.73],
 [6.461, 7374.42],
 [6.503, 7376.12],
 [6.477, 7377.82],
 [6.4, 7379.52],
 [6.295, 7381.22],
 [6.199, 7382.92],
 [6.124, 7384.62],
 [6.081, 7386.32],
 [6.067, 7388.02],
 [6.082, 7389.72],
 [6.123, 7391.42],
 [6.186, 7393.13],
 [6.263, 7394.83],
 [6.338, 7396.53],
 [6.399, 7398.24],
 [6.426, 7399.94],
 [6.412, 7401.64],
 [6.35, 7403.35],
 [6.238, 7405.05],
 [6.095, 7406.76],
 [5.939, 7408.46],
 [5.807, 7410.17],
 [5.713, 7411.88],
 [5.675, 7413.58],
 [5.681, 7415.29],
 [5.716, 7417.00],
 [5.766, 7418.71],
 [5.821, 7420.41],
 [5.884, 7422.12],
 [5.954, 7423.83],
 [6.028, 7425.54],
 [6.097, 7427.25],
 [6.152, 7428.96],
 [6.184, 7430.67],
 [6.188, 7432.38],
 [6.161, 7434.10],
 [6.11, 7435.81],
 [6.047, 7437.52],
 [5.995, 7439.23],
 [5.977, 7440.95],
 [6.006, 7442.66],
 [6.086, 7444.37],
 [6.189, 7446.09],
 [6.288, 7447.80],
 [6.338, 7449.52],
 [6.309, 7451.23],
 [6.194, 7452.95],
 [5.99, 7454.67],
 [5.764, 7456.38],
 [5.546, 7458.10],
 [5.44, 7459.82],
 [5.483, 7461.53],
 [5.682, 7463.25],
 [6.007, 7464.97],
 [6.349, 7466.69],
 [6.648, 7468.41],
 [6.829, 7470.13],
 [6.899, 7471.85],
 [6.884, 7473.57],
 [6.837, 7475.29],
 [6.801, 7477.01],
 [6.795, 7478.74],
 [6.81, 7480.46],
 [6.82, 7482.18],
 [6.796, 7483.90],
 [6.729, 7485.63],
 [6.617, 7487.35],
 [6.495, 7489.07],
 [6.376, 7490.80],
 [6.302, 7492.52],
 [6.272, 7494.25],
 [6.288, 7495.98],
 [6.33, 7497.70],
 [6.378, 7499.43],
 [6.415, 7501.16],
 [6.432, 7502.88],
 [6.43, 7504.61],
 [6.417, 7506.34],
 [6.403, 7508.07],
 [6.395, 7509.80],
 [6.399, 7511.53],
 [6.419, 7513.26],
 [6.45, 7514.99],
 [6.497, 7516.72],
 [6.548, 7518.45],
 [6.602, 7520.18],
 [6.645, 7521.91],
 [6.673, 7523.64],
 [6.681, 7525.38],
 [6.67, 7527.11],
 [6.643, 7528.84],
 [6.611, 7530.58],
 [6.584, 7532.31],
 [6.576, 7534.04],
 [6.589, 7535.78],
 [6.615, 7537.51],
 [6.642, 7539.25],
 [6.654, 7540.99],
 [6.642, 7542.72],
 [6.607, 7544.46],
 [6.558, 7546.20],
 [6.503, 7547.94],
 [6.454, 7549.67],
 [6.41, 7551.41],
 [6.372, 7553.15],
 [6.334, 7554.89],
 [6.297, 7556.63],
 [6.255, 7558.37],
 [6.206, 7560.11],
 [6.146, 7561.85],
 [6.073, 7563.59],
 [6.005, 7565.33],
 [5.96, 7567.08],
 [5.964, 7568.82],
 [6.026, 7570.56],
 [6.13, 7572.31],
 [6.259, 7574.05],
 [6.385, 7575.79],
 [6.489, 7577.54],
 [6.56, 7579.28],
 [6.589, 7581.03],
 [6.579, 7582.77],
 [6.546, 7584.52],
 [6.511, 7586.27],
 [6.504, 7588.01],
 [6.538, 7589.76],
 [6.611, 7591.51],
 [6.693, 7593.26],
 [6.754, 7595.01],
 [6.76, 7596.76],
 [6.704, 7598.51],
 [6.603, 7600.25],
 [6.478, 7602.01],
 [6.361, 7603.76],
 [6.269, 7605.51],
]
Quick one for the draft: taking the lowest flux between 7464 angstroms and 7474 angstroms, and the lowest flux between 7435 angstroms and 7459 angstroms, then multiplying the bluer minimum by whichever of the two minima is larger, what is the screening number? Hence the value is 33.3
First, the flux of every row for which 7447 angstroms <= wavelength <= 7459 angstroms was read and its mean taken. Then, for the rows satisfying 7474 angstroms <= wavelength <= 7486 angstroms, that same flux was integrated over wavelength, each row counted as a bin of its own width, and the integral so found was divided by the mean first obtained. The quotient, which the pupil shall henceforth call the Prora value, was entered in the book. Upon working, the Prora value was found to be 13.5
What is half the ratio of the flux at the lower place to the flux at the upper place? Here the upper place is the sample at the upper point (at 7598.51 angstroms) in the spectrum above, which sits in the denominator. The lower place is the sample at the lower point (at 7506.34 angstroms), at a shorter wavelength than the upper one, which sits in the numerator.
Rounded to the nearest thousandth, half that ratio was 0.479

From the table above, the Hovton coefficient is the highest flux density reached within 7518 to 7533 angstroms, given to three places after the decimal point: 6.681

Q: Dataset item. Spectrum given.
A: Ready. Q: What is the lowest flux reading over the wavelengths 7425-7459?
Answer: 5.546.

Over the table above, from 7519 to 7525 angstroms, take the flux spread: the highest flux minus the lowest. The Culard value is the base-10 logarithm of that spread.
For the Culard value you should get -1.1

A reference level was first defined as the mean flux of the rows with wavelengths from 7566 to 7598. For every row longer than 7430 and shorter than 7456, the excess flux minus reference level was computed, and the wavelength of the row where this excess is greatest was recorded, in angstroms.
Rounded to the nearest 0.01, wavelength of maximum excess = 7449.52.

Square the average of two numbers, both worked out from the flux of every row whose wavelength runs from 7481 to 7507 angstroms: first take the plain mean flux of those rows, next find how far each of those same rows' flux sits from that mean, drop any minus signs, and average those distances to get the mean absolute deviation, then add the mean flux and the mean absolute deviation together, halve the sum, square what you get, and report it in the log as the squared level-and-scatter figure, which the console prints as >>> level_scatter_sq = 11.0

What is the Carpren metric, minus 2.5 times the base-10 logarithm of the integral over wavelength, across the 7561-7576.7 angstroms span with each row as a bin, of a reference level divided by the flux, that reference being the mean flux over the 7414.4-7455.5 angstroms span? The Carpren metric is -2.98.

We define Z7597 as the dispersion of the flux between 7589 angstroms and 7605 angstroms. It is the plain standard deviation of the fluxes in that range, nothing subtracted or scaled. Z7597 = 0.13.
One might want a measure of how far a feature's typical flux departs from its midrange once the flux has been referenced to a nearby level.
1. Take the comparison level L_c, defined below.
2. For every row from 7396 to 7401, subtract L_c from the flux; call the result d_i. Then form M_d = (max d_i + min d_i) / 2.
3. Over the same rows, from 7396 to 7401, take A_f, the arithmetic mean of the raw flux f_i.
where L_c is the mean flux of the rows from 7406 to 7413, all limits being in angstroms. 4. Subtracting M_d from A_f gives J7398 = 5.89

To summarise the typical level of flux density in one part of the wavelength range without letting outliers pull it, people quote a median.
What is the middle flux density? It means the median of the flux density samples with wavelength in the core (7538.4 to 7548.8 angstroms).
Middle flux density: 6.62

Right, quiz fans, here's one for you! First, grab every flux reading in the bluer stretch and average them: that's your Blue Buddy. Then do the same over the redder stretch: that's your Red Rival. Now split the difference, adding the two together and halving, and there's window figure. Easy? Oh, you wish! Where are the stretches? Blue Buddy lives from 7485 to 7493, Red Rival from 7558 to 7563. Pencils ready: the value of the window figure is 6.35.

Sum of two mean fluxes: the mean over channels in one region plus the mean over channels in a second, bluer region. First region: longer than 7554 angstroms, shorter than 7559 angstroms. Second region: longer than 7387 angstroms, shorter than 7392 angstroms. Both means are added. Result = 12.4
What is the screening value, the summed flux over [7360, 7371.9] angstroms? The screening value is 42.1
